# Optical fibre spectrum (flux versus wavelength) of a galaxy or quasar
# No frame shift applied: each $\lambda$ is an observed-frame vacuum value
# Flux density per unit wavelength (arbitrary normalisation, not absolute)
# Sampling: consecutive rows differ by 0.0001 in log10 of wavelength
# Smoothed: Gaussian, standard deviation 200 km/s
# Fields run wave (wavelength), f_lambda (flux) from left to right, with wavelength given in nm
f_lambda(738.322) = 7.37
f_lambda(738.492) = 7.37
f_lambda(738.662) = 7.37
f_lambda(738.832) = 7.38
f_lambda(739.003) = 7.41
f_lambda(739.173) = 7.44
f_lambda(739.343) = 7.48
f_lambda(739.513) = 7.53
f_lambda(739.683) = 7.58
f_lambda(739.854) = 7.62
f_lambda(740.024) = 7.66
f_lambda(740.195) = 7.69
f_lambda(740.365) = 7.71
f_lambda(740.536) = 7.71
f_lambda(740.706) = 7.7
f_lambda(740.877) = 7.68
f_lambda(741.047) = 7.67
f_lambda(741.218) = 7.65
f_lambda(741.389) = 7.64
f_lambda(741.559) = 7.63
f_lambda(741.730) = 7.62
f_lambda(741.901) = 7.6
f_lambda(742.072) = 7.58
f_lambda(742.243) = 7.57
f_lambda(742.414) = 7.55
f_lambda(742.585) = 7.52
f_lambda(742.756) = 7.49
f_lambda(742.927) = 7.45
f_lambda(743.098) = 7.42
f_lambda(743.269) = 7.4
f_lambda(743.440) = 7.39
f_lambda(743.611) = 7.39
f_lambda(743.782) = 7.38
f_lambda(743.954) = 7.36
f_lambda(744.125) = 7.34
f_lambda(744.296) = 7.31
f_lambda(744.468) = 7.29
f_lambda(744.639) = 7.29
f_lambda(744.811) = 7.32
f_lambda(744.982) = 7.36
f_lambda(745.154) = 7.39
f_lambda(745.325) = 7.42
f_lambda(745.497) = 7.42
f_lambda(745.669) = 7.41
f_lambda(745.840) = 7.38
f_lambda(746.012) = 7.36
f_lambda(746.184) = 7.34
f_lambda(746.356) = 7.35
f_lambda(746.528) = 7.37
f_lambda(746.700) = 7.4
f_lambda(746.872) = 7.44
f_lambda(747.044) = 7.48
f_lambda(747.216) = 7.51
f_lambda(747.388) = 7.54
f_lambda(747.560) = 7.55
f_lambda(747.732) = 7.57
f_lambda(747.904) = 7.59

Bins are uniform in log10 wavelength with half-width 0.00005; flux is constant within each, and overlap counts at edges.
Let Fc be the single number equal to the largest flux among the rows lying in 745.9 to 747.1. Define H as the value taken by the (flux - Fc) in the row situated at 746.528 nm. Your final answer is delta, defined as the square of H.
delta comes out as 0.012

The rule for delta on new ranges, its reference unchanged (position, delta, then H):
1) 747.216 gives 0.001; 0.03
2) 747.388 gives 0.004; 0.06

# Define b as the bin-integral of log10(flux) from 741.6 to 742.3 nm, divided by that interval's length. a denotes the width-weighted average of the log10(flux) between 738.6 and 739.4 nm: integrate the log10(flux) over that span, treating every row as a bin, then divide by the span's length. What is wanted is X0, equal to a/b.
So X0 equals 0.99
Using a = 0.870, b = 0.880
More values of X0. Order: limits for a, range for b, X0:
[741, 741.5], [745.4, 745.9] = 1.02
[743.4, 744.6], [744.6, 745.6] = 1.00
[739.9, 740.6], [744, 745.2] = 1.02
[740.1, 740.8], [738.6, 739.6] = 1.02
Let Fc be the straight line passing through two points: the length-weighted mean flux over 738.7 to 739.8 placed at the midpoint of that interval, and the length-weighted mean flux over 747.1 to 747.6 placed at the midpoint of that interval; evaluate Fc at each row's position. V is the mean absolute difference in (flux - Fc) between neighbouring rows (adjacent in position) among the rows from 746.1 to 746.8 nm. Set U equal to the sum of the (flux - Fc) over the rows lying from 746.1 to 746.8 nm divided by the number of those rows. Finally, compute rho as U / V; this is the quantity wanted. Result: -9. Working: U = -0.16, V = 0.019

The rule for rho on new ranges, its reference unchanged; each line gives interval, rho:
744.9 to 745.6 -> -6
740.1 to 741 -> 17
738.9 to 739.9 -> 1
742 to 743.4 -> 0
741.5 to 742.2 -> 7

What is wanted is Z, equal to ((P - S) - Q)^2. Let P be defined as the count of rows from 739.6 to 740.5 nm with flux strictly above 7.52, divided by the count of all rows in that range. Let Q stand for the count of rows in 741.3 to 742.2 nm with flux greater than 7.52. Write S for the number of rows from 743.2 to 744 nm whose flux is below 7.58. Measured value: 81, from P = 1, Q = 5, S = 5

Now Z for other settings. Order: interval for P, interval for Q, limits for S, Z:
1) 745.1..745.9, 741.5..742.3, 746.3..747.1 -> 100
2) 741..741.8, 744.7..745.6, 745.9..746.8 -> 16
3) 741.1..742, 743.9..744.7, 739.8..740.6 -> 1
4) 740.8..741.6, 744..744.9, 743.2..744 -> 16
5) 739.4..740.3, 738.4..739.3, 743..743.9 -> 16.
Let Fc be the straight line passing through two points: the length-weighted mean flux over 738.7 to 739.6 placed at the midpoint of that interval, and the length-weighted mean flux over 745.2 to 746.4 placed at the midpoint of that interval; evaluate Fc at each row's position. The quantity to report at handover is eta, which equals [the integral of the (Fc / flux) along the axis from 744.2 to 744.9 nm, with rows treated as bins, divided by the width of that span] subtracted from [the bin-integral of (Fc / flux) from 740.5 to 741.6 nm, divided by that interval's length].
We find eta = -0.044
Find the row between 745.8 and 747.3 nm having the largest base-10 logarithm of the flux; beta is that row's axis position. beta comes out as 747.216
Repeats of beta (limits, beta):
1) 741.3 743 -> 741.389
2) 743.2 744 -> 743.269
